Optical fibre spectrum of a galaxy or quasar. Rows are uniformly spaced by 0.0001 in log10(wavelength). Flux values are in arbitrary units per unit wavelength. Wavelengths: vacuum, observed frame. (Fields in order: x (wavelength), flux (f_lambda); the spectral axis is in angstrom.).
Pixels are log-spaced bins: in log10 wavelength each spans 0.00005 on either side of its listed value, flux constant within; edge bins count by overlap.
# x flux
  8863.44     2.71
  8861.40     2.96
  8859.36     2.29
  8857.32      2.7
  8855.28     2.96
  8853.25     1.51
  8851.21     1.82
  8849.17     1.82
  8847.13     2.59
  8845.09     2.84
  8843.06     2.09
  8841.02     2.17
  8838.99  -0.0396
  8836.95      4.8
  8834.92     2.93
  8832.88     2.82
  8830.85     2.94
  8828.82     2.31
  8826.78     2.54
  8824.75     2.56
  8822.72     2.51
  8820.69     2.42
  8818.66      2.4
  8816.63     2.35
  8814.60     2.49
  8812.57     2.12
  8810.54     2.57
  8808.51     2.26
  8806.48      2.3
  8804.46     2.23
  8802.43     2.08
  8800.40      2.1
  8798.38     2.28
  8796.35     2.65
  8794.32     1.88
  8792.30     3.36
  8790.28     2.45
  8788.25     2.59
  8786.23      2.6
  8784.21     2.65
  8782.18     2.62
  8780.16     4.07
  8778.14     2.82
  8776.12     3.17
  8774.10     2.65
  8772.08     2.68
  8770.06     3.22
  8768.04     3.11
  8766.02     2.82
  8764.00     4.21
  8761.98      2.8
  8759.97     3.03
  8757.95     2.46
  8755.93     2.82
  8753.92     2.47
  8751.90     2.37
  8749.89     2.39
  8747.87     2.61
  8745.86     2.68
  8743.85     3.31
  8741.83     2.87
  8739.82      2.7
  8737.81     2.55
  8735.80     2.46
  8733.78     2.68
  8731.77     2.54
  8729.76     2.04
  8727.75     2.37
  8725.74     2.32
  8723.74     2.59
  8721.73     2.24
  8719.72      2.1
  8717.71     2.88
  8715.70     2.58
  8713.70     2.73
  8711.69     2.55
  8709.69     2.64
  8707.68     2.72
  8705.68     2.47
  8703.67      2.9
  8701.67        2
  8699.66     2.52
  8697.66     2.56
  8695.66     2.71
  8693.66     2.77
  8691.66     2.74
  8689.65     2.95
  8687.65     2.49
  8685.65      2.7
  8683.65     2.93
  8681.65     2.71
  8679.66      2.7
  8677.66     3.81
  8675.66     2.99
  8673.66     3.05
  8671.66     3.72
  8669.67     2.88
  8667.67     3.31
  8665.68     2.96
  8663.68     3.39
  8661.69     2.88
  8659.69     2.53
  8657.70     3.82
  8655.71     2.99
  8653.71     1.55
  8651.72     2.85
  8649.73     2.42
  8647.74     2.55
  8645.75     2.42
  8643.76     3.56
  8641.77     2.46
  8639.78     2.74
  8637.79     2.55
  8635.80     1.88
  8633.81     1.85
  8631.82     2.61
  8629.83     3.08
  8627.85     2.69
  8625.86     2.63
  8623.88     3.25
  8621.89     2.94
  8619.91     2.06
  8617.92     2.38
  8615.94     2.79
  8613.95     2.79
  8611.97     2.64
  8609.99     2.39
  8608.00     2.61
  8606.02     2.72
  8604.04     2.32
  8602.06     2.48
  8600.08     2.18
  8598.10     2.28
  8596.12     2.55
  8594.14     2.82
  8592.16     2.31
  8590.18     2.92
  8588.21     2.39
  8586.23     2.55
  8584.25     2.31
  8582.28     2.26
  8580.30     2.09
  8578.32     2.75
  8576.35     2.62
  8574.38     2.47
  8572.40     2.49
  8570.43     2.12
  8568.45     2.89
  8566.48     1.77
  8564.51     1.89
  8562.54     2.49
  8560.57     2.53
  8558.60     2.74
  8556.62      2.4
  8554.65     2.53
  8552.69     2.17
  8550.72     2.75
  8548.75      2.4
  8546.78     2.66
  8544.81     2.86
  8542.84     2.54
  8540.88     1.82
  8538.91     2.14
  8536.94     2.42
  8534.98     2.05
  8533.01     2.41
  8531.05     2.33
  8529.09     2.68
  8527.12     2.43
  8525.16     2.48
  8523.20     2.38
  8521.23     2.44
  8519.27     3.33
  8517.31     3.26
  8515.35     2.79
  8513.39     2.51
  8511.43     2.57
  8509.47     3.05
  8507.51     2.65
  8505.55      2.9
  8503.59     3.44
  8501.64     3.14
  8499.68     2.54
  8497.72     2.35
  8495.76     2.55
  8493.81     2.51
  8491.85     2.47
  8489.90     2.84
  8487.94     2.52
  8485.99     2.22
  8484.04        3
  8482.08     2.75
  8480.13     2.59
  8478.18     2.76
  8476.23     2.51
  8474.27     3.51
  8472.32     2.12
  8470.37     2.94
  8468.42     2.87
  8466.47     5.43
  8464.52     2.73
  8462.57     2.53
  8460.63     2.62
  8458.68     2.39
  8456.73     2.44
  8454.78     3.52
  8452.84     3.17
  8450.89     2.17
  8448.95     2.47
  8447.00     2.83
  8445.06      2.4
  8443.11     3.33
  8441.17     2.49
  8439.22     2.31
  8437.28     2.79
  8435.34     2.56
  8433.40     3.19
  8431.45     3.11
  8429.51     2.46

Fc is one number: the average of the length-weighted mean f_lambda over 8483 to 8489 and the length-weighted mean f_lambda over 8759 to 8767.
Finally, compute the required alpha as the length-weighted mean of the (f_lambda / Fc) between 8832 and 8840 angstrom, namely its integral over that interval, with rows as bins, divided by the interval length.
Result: 0.90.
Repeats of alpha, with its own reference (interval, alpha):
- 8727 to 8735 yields 0.83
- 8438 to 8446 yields 0.91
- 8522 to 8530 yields 0.86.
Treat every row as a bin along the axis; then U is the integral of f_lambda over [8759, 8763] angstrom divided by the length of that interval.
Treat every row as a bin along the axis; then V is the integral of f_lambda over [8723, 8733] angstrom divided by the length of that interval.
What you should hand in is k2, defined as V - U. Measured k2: -0.5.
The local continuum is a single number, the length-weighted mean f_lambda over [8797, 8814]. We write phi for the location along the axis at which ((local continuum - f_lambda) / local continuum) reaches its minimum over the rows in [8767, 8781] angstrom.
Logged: 8780.16 angstrom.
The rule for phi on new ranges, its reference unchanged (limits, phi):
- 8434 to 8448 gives 8443.11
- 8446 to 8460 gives 8454.78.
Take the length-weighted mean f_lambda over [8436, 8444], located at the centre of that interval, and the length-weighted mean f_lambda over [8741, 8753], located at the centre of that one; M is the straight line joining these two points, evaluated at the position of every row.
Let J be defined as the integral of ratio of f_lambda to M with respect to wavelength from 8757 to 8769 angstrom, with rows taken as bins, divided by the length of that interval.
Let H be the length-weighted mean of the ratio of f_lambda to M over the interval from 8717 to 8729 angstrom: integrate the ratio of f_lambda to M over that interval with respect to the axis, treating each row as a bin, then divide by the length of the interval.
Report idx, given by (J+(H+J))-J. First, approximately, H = 0.89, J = 1.14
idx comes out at 2.03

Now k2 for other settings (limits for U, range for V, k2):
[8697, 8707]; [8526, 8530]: 0.1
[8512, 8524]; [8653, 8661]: 0.0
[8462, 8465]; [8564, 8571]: -0.4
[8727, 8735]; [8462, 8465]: 0.2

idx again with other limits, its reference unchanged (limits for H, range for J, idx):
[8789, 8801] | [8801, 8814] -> 1.75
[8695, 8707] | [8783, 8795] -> 1.90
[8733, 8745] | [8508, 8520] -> 2.09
